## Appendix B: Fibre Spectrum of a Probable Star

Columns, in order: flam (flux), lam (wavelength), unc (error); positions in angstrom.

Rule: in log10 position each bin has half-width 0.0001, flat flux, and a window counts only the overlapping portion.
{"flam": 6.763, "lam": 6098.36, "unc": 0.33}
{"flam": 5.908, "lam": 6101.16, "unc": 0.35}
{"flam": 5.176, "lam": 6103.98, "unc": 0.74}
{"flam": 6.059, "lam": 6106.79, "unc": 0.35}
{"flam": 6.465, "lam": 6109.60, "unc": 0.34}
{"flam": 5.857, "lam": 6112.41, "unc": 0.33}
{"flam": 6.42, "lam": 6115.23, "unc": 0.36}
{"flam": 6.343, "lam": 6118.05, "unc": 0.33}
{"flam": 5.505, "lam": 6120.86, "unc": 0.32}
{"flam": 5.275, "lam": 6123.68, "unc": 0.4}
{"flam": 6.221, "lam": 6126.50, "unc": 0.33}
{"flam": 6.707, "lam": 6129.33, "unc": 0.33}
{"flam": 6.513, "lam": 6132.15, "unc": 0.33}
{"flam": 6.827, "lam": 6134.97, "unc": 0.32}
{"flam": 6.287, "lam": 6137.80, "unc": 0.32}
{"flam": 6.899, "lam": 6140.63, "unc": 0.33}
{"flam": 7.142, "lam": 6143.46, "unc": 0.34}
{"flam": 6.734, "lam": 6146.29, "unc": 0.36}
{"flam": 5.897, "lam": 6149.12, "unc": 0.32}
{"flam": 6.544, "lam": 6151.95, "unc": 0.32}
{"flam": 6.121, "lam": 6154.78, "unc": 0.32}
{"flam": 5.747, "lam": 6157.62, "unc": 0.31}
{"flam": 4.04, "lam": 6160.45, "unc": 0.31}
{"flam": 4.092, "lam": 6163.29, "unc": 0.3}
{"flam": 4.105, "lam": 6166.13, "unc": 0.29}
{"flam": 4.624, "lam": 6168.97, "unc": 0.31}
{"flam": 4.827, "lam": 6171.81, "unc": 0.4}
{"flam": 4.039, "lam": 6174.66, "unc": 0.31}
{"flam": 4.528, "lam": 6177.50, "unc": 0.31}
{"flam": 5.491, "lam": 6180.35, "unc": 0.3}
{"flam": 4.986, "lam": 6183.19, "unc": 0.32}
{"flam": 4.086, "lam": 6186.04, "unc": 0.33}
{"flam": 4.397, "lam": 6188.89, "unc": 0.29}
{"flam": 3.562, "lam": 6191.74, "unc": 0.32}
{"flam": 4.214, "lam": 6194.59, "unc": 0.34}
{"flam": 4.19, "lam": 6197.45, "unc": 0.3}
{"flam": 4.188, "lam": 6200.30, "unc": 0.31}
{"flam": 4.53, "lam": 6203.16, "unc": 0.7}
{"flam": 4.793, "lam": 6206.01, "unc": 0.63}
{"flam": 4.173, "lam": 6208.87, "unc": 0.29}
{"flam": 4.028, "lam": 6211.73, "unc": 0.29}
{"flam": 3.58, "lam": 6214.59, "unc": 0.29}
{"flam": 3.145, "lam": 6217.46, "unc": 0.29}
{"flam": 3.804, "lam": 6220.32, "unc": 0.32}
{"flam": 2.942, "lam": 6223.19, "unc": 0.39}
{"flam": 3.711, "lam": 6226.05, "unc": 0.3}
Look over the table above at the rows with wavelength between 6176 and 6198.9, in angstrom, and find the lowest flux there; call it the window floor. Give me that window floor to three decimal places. 3.562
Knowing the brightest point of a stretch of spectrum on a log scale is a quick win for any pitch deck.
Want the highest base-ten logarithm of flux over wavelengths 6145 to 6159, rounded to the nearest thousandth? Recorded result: 0.828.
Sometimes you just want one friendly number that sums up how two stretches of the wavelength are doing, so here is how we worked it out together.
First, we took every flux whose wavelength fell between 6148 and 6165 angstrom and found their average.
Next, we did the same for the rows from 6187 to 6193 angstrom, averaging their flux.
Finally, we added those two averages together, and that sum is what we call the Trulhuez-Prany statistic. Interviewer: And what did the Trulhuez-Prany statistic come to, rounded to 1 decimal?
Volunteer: 9.4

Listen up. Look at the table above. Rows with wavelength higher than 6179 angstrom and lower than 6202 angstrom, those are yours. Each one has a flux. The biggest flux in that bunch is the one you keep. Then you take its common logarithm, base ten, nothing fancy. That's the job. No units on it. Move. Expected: 0.740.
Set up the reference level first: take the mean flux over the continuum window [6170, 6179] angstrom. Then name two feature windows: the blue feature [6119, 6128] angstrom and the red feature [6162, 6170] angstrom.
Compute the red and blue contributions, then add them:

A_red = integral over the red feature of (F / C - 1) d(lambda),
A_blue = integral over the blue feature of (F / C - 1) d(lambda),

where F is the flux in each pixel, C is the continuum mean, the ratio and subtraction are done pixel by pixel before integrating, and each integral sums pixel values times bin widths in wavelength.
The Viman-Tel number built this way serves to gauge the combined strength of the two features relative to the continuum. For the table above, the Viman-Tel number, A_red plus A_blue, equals 2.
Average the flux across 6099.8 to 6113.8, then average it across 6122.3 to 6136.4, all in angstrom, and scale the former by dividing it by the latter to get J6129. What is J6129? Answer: 0.934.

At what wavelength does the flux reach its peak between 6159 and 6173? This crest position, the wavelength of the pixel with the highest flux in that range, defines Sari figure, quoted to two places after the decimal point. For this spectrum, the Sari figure 6171.81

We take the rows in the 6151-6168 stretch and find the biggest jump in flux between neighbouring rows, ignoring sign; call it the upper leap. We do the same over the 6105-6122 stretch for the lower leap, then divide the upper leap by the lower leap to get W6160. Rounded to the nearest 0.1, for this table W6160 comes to 2.0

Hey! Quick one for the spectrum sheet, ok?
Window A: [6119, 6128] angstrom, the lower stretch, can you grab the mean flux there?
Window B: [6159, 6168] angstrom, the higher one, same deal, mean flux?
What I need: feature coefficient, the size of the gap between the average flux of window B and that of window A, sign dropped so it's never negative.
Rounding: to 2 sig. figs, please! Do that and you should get 1.6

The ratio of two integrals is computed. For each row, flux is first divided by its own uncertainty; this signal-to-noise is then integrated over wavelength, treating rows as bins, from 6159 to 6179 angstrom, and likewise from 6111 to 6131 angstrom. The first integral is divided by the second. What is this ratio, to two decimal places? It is 0.77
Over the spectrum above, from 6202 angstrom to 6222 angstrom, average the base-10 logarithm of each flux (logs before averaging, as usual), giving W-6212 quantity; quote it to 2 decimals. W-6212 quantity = 0.60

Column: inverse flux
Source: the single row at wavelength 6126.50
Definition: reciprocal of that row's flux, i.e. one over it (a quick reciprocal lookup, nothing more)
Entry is 0.16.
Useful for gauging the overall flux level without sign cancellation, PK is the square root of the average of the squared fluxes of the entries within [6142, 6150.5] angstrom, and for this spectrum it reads 6.6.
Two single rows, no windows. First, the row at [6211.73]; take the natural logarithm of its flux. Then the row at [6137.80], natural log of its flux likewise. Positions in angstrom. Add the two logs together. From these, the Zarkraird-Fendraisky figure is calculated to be 3.23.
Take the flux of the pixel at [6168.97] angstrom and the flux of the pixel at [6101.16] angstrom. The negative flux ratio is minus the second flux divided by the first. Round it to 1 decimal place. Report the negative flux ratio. -1.3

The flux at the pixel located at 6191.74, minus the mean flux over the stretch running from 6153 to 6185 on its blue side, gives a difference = -1.2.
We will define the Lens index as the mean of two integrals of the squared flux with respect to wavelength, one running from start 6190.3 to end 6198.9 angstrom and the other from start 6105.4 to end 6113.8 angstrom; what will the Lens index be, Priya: 227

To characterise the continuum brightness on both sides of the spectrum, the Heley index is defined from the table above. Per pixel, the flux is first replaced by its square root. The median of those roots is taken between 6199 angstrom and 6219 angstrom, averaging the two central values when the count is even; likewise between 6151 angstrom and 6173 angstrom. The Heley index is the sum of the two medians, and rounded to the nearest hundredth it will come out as 4.22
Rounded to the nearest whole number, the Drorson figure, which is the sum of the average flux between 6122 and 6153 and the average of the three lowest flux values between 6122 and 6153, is 12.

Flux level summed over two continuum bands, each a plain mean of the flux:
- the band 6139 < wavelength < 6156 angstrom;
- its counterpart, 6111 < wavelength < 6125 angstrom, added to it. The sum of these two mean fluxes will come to 12.4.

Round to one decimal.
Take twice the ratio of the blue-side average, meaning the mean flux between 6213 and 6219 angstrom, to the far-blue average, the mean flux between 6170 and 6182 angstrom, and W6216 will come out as 1.4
